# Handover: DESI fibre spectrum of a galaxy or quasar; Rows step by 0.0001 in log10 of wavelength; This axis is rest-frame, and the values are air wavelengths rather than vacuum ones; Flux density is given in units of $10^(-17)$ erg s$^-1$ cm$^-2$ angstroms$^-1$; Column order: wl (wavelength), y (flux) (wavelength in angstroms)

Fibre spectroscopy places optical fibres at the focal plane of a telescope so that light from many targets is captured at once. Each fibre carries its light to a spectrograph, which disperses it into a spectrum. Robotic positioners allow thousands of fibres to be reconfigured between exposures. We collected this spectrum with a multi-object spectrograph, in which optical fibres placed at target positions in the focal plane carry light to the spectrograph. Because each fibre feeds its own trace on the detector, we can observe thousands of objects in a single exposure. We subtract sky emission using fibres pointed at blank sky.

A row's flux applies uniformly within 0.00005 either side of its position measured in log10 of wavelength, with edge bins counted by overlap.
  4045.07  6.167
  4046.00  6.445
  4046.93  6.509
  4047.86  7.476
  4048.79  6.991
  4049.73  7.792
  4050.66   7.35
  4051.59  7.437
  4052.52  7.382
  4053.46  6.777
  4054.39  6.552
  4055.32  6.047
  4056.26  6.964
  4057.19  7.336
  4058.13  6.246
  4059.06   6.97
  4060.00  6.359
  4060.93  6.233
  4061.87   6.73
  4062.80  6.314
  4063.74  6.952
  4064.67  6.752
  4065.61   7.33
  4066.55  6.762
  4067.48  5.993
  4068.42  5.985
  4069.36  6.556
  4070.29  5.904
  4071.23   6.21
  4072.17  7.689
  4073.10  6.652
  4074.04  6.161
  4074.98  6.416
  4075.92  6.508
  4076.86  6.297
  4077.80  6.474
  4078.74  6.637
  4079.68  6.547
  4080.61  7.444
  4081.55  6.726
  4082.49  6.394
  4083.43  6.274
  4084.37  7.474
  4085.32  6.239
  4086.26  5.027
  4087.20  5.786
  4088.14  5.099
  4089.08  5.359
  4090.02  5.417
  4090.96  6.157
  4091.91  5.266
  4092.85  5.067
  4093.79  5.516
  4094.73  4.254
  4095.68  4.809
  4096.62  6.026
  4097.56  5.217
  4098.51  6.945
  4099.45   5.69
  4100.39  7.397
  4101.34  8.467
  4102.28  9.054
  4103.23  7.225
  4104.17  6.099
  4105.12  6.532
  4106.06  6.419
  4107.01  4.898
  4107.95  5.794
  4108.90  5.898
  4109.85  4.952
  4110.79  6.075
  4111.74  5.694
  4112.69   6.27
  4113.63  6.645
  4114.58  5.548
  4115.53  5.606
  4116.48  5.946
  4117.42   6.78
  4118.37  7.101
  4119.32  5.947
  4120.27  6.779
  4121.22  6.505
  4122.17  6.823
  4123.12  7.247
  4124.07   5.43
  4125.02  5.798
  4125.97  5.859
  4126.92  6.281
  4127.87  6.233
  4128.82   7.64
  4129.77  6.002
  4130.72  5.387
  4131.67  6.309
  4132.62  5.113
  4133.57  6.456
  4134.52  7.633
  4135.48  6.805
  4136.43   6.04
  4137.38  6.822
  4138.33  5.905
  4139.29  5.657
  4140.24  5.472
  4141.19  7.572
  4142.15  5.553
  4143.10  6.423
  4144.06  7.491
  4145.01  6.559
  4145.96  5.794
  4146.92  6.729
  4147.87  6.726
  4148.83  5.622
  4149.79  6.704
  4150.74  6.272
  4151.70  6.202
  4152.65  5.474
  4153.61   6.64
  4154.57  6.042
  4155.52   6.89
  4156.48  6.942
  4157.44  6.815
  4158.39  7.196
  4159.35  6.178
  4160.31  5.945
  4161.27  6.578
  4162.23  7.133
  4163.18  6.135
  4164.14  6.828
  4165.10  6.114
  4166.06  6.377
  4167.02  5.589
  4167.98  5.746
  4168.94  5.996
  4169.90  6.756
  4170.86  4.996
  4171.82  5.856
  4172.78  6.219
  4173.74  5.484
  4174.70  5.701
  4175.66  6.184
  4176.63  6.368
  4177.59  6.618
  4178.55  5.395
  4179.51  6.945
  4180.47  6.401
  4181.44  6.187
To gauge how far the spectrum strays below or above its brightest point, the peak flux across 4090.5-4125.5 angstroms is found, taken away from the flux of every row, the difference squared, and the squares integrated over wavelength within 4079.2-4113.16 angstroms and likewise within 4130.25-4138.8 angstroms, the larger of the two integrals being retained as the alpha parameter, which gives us 332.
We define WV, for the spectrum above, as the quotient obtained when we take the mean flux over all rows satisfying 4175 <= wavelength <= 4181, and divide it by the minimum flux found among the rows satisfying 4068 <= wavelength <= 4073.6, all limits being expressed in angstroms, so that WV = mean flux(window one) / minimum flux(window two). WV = 1.07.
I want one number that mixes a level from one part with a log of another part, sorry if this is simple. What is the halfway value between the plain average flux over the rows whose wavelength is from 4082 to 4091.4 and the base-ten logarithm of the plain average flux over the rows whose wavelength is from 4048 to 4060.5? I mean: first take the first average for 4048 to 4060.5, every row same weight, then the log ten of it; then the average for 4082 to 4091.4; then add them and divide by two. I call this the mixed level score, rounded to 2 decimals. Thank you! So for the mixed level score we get 3.38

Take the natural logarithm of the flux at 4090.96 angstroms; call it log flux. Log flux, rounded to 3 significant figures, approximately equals 1.82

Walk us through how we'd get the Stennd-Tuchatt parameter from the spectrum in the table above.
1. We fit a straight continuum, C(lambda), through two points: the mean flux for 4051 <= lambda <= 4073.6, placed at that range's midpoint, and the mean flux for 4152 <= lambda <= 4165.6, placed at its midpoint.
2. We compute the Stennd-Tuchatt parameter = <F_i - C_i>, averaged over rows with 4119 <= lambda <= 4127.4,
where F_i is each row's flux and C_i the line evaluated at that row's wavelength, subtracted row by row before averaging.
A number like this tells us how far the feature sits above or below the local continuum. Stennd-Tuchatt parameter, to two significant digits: -0.26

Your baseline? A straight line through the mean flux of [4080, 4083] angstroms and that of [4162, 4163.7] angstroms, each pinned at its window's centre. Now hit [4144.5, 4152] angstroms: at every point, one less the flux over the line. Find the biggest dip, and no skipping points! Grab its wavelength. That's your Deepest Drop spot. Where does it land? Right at 4148.83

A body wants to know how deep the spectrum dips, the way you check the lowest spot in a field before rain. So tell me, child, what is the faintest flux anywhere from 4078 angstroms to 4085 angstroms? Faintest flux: 6.274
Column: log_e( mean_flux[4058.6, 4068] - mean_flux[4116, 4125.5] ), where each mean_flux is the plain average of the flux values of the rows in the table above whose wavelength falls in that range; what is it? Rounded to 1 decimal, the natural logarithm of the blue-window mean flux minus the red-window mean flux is -1.6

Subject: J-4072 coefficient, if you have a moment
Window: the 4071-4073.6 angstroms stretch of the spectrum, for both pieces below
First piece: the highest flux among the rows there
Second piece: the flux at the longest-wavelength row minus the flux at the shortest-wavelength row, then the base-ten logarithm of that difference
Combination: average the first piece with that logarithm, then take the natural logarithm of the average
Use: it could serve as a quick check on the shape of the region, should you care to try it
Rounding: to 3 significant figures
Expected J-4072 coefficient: 1.30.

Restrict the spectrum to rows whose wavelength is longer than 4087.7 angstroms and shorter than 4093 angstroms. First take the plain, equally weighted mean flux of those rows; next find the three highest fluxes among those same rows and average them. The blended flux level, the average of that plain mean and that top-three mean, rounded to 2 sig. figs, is 5.5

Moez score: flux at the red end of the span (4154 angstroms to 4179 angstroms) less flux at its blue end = -0.6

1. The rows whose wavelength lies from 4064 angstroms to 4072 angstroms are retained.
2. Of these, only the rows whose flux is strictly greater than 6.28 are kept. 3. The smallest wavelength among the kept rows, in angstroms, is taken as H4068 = 4064.67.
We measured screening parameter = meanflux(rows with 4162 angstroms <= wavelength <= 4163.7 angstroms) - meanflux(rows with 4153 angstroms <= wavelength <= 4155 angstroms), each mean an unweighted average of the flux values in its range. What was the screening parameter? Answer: 0.3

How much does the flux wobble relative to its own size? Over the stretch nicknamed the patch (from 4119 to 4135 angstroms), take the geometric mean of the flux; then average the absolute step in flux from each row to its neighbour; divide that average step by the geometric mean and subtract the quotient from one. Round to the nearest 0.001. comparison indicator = 0.872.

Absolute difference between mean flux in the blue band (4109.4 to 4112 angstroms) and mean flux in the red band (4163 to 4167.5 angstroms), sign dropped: 0.63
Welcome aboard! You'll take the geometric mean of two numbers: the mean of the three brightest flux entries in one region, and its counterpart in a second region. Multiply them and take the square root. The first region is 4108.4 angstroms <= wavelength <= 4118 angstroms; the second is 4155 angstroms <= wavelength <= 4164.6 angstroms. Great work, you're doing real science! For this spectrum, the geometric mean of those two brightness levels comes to 6.82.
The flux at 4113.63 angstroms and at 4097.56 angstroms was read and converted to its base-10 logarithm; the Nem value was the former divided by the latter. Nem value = 1.146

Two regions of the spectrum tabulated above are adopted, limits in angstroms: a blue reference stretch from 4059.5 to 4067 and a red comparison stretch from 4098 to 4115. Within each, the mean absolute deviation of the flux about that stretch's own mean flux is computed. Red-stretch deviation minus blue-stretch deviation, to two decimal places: 0.53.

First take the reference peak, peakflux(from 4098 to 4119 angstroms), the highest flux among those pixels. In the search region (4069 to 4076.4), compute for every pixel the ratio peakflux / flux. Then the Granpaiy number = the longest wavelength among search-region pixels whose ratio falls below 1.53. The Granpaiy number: 4075.92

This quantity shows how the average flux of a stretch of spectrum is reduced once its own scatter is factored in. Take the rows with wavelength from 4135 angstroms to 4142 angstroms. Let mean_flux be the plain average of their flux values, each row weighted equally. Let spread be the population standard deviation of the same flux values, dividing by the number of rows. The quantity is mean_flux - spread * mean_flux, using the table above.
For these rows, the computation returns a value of 1.9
